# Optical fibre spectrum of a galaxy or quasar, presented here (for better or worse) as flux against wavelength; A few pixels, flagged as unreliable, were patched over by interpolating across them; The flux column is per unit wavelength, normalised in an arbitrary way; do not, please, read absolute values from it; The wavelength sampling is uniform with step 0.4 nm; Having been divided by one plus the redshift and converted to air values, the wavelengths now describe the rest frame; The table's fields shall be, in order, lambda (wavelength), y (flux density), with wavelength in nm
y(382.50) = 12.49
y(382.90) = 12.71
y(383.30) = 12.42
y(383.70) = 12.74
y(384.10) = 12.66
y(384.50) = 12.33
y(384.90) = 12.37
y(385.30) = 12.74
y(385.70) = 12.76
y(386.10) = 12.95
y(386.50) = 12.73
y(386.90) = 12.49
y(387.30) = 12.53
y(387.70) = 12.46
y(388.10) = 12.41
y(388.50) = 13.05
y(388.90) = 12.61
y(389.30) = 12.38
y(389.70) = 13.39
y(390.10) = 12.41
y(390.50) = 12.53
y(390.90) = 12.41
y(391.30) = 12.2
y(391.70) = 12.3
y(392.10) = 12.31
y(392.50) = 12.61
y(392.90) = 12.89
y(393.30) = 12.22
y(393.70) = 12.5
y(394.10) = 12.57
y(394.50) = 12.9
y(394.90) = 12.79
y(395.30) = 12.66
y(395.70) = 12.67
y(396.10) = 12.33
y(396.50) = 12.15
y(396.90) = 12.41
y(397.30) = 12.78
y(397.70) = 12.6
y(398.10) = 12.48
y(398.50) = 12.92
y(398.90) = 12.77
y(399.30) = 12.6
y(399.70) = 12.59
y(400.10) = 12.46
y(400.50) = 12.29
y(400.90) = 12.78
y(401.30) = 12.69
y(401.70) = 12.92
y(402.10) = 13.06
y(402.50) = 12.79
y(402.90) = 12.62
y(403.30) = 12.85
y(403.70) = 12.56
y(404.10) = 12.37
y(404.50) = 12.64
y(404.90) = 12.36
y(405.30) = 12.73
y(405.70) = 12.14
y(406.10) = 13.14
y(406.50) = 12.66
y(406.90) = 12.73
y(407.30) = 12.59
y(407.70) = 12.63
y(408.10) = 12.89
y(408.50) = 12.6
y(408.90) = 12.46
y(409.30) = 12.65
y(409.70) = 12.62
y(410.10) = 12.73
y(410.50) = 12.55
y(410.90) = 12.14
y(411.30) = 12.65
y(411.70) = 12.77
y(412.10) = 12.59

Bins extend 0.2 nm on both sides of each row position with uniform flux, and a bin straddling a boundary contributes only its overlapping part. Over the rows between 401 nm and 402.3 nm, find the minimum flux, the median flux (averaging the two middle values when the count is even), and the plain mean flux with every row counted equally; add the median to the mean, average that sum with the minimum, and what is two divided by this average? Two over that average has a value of 0.104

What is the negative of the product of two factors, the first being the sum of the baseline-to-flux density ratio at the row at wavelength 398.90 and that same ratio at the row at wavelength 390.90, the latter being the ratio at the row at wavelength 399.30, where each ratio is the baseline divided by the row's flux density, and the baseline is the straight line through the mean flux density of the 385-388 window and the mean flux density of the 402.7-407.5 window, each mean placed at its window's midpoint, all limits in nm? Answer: -2.01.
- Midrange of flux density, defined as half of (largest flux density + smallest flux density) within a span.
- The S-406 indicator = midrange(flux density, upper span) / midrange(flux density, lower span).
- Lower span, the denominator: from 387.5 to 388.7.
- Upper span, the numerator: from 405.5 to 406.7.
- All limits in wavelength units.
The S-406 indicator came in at 0.99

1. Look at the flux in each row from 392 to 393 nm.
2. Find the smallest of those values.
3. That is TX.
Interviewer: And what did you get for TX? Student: 12.31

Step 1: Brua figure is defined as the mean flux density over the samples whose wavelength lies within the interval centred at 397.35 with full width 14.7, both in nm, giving 12.6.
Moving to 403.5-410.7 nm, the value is 12.6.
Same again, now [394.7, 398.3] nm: 12.5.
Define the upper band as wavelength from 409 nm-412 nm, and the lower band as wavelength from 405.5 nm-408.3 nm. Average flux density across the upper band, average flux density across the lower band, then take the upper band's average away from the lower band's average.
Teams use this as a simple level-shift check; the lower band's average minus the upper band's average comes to 0.10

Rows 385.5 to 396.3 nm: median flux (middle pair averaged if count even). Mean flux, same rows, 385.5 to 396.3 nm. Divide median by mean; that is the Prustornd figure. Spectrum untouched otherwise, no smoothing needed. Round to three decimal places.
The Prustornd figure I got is 0.995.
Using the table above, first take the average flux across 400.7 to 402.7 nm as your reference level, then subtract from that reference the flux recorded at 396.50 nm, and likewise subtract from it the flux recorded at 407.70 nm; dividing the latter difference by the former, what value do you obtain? 0.3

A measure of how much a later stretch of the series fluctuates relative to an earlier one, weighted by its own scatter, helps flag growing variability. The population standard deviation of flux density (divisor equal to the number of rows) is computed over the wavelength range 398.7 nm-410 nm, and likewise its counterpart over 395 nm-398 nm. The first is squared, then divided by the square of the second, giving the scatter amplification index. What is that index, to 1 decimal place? 1.1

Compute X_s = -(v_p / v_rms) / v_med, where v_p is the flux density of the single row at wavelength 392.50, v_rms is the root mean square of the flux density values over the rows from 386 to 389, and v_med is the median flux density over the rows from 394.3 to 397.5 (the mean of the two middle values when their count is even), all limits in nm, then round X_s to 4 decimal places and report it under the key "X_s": -0.0787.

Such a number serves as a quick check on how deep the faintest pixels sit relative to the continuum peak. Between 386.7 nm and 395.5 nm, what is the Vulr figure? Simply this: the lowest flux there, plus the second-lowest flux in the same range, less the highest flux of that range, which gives 11.0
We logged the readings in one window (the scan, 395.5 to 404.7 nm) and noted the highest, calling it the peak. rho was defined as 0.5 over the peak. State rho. 0.0383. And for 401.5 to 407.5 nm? 0.0381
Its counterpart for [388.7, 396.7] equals 0.0373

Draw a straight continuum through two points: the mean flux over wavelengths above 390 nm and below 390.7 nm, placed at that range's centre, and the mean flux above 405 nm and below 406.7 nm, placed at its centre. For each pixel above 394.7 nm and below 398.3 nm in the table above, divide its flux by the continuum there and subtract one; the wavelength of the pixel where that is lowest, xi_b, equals 396.50 nm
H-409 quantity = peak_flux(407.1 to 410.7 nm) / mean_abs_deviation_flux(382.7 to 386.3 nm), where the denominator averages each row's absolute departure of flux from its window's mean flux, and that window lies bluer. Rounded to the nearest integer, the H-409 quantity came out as 75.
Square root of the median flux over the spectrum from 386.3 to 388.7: 3.54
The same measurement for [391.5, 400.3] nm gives 3.55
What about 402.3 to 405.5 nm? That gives 3.55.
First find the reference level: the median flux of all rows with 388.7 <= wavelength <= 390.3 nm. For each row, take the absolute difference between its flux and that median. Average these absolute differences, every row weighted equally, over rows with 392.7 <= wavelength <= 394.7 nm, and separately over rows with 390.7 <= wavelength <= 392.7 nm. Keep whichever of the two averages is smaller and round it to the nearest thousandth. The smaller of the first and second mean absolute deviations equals 0.184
